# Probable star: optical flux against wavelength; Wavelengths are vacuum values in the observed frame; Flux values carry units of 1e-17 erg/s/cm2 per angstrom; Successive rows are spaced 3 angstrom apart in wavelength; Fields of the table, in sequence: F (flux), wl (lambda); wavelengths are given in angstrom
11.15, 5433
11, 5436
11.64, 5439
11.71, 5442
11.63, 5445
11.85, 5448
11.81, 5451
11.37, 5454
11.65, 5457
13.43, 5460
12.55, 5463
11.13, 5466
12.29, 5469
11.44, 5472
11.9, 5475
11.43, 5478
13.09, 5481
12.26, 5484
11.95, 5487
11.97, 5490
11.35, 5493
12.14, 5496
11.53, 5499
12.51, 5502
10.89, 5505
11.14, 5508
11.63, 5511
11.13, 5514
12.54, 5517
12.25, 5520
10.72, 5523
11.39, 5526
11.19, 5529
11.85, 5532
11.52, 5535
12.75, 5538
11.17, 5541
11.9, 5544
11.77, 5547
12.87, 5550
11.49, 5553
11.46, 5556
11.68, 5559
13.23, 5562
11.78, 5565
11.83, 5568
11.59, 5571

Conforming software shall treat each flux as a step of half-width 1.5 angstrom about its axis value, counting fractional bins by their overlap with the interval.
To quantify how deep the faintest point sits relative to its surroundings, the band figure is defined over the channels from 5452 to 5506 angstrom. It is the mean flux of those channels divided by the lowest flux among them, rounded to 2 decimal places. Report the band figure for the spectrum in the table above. 1.10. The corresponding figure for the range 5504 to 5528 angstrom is 1.07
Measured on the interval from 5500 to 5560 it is 1.09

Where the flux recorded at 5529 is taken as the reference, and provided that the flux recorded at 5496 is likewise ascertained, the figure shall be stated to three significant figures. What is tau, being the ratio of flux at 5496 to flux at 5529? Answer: 1.08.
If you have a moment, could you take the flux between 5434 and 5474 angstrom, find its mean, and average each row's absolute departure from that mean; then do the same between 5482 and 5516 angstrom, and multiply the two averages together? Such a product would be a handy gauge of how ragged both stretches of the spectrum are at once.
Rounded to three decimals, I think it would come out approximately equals 0.196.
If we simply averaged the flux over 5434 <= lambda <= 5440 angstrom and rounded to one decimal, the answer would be 11.3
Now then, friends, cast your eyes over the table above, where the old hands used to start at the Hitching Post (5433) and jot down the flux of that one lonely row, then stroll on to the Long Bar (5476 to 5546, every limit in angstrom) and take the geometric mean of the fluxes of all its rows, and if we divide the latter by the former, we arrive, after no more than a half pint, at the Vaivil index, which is 1.05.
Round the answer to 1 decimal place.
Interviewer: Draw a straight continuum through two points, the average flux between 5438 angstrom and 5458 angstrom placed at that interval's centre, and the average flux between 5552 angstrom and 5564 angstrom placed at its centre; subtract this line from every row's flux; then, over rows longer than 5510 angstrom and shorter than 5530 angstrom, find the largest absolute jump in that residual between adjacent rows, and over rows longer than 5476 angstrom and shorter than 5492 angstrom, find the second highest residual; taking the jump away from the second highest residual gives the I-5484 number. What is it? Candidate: -1.0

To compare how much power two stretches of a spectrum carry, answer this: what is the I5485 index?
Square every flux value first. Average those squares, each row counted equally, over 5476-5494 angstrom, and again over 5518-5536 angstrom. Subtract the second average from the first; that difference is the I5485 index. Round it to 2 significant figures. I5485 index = 12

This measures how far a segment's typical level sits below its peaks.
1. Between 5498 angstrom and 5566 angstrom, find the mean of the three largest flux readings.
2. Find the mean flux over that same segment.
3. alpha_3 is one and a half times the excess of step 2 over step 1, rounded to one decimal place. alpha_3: -1.8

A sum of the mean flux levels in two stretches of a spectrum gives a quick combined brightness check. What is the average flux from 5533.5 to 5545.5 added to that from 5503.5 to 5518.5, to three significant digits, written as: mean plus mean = 23.3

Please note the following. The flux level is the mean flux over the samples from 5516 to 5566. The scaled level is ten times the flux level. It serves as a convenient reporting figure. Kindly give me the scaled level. 119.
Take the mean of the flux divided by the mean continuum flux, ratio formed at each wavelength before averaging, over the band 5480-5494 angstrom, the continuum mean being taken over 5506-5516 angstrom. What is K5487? 1.07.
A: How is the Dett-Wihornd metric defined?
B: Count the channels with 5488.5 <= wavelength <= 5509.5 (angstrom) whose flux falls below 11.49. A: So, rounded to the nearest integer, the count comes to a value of 3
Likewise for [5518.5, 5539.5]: 3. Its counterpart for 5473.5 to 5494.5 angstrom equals 2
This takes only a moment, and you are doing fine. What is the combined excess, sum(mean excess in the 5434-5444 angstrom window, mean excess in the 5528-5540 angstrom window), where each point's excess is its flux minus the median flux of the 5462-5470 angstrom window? -1.3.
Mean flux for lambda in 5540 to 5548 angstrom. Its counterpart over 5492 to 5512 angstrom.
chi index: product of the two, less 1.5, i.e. 133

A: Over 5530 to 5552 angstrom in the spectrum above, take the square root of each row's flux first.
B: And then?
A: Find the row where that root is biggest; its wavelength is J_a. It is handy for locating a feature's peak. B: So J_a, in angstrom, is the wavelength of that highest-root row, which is 5550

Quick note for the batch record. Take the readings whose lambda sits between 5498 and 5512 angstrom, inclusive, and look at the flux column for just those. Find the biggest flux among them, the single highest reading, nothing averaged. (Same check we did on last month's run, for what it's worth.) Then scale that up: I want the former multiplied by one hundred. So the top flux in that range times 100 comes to 1251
